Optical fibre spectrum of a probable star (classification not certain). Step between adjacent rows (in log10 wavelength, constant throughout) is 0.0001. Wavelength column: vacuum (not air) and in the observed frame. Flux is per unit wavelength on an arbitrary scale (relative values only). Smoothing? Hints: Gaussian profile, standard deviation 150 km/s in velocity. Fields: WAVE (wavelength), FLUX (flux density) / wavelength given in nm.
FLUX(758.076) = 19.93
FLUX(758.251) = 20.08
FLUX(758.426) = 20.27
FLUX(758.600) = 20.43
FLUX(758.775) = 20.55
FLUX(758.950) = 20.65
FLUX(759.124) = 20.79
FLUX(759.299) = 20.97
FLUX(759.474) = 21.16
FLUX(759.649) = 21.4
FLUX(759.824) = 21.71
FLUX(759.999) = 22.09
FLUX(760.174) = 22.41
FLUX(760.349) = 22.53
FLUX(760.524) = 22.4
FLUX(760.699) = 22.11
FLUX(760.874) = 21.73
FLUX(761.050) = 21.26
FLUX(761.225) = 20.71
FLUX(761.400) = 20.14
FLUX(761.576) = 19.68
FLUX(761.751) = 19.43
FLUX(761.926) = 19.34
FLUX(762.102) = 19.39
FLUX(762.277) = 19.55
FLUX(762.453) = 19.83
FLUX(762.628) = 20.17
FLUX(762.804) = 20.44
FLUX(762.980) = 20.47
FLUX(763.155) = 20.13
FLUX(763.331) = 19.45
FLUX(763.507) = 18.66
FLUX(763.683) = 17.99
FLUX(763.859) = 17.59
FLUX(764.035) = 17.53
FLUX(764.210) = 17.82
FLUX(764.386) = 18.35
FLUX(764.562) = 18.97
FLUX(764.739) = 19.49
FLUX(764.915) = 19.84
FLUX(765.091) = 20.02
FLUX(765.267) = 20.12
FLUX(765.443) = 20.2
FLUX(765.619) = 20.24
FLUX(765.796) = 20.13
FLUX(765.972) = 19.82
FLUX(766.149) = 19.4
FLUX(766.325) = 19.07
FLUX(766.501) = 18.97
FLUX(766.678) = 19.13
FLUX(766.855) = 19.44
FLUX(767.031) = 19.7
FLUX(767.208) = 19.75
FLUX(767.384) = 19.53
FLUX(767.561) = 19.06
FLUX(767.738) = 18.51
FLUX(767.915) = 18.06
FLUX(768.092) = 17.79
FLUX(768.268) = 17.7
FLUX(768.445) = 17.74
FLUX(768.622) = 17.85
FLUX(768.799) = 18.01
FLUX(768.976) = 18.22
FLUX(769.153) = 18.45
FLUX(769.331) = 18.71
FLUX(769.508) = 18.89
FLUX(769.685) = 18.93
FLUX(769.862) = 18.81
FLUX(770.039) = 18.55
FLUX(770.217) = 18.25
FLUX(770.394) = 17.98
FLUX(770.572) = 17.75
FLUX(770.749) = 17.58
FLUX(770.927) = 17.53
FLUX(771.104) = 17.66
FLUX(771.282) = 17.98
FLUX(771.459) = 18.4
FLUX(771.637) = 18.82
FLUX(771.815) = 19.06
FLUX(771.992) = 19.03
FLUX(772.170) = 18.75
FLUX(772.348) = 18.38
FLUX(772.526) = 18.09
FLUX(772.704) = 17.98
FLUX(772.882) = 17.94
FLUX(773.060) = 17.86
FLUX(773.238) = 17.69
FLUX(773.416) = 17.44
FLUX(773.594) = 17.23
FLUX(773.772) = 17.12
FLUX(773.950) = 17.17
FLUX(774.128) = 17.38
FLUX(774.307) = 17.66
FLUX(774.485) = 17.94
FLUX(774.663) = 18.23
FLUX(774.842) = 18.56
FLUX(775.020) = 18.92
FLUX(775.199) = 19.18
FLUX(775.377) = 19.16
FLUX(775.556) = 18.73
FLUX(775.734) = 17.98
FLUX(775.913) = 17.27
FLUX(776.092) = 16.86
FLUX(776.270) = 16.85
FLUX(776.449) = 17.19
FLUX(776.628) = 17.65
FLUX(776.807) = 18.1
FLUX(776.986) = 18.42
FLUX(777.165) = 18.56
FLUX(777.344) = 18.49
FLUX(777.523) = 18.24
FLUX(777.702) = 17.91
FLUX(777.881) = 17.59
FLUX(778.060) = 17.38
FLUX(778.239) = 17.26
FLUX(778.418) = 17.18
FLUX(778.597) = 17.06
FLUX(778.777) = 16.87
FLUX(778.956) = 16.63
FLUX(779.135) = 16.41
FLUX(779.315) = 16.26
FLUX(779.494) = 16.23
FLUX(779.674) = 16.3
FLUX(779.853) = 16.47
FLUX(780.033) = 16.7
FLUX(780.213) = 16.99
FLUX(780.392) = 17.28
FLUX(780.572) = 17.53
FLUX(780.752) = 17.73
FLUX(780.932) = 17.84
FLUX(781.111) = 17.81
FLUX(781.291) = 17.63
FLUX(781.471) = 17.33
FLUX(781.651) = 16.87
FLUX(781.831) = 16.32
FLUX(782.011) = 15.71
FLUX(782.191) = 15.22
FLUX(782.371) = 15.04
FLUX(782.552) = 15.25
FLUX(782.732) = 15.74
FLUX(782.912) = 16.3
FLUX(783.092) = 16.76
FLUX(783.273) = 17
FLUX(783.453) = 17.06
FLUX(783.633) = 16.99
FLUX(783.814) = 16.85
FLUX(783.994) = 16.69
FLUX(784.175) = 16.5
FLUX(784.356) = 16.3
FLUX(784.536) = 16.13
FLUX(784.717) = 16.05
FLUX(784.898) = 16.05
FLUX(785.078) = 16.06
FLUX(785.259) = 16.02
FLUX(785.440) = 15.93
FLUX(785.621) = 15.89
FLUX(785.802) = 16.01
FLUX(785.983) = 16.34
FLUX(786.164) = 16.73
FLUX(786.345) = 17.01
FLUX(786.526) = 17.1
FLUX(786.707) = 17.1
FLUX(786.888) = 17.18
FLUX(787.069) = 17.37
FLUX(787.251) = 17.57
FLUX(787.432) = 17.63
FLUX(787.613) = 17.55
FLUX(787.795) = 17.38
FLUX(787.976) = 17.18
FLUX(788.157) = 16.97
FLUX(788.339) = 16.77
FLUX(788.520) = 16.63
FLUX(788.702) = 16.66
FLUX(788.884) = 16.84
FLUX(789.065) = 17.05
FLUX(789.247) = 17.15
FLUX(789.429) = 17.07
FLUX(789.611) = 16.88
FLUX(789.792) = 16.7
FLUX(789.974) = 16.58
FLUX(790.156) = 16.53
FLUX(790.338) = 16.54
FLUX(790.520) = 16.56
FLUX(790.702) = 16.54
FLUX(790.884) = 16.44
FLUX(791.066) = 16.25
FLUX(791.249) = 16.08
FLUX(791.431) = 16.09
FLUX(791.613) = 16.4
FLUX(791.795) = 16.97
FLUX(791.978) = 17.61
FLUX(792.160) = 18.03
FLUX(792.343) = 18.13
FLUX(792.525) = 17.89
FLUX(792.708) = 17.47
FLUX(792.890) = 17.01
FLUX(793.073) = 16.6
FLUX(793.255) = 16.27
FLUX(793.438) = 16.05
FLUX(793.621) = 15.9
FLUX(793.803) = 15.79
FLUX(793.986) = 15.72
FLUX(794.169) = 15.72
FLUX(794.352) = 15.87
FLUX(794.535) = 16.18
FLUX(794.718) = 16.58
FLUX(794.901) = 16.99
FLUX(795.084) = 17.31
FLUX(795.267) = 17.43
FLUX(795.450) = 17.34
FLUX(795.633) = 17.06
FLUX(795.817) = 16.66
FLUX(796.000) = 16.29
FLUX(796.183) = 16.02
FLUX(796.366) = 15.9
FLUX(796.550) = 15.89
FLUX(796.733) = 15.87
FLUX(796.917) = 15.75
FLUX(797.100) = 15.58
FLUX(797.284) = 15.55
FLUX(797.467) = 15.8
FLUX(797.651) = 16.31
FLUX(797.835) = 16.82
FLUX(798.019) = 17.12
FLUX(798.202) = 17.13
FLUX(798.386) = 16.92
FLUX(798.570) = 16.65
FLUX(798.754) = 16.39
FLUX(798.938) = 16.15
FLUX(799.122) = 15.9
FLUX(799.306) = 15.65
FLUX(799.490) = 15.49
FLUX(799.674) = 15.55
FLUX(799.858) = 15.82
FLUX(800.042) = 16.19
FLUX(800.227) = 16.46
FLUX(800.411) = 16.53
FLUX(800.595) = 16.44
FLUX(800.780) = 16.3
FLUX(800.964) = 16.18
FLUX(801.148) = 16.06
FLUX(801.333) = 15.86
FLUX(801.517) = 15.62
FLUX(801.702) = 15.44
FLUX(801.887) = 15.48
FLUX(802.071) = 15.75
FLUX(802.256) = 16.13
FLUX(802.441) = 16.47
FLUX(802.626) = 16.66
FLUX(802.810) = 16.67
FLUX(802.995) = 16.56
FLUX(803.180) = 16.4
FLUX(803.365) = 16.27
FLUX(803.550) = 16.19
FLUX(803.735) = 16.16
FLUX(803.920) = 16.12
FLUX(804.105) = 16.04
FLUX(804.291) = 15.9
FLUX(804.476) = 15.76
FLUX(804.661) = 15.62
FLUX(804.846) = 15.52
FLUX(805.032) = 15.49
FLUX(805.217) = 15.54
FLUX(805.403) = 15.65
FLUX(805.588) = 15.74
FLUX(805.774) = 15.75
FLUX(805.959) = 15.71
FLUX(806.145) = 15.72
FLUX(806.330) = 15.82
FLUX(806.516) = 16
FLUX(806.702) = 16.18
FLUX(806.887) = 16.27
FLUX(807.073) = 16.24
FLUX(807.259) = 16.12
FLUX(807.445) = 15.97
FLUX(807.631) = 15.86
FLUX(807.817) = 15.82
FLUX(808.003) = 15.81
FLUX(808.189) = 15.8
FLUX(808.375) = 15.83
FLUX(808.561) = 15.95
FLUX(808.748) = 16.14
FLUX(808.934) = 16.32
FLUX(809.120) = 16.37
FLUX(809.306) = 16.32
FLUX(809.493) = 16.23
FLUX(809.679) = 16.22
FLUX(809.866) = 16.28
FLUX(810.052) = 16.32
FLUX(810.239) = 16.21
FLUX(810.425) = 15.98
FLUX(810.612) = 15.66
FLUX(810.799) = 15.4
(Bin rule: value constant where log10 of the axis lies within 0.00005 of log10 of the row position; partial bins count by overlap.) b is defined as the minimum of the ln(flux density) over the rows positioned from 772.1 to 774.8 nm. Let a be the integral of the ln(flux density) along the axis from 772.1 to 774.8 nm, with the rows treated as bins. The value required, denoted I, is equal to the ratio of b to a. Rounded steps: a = 7.77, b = 2.84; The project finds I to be 0.365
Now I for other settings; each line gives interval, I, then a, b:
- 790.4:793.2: 0.351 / 7.92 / 2.78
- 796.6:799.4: 0.352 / 7.80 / 2.74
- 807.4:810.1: 0.368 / 7.50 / 2.76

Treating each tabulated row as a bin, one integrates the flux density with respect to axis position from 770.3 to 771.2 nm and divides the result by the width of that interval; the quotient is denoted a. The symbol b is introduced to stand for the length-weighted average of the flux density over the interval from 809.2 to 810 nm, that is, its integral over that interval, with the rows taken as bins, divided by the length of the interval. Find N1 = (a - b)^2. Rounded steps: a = 17.7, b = 16.3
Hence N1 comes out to 2.1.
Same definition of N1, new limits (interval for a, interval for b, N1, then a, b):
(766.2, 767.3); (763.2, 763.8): 0.4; 19.4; 18.7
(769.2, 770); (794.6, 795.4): 3.0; 18.8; 17.1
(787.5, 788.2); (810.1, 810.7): 1.8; 17.3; 16.0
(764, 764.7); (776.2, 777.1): 0.4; 18.3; 17.7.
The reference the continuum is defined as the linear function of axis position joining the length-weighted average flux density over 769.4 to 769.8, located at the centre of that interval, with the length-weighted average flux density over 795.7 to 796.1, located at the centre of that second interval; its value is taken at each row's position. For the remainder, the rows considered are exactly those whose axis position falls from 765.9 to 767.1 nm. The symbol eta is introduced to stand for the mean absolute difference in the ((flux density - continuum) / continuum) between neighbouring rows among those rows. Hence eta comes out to 0.0137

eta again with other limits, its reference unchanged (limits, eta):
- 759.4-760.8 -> 0.0133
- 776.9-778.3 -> 0.0107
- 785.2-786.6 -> 0.0114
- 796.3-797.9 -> 0.0122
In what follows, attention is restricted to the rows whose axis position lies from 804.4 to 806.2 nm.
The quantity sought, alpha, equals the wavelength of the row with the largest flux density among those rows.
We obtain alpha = 804.476 nm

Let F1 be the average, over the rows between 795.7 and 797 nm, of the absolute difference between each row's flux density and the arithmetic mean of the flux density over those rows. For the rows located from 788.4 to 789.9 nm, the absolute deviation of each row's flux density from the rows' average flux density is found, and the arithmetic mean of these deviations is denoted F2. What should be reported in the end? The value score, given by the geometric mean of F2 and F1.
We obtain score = 0.199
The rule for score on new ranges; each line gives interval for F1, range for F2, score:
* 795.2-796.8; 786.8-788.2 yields 0.319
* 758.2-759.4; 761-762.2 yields 0.378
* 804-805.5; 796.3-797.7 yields 0.159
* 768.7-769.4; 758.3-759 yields 0.170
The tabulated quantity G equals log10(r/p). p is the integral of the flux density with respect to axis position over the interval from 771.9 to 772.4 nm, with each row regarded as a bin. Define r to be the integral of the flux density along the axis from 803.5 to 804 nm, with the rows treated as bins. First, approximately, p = 9.4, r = 8.1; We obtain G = -0.06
